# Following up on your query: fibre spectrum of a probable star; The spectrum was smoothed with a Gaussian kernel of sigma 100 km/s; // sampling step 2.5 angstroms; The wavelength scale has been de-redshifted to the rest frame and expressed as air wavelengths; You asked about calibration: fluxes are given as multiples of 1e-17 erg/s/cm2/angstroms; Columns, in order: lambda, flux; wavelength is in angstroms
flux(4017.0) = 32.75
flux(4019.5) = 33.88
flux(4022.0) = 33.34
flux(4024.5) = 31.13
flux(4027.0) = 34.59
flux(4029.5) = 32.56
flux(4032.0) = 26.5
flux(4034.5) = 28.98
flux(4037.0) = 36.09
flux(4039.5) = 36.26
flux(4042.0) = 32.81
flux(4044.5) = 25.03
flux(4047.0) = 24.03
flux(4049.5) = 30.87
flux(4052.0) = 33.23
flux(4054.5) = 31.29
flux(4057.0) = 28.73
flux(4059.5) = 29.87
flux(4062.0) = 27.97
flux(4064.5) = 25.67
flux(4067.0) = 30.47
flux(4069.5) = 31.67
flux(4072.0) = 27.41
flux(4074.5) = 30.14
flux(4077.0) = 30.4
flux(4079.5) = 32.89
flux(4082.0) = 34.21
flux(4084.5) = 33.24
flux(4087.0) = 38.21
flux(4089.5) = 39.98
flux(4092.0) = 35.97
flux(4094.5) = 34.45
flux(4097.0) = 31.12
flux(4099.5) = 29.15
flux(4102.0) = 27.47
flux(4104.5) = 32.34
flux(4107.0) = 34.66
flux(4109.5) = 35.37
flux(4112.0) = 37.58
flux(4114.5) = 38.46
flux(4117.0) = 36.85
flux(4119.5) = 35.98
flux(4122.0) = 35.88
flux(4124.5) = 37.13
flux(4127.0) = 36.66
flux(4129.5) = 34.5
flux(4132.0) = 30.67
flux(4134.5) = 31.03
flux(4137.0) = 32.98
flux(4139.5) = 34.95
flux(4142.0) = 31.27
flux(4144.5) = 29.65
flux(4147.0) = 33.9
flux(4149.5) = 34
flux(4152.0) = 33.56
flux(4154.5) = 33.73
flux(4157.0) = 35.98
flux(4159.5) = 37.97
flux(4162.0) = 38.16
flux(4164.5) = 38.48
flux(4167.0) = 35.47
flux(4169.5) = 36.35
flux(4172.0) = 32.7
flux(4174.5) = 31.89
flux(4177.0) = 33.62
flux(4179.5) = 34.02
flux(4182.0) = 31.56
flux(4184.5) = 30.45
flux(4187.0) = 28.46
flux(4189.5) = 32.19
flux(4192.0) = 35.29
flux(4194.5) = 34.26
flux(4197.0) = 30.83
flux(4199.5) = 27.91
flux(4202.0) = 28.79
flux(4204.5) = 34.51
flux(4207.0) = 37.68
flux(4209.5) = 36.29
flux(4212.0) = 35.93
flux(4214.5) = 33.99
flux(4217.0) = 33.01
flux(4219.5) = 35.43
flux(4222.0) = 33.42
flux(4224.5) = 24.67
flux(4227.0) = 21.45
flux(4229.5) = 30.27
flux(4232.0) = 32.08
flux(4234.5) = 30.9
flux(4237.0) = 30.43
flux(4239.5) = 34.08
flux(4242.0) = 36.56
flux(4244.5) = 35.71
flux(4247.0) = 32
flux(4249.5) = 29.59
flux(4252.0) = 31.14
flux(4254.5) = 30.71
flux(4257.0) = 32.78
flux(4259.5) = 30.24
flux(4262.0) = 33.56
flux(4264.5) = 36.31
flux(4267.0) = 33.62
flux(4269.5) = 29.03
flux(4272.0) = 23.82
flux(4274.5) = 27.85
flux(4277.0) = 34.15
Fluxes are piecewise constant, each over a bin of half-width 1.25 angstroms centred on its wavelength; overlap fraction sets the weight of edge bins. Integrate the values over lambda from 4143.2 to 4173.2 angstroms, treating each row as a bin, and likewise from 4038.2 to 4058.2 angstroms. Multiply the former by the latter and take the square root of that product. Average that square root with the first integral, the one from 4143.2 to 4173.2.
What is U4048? 924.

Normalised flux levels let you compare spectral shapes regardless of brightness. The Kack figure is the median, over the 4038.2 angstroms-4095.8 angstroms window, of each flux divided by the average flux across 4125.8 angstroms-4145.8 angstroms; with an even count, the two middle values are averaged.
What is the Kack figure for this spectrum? 0.96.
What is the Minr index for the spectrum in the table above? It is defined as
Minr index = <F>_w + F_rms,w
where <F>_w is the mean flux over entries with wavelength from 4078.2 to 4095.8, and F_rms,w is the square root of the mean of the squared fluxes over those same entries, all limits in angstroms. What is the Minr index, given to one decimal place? 71.2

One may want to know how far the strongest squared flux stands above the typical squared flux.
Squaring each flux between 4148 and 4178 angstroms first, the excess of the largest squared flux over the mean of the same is 240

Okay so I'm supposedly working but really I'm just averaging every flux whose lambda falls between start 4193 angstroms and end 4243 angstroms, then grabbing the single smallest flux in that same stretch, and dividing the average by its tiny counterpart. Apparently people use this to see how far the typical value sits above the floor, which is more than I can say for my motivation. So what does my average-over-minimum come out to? 1.50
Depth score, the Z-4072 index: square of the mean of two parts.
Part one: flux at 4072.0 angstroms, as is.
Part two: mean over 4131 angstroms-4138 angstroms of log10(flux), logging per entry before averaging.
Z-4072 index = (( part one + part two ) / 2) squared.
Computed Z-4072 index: 209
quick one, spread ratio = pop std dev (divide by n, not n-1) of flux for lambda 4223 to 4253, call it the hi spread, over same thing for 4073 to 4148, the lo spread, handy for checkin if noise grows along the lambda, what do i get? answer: 1.3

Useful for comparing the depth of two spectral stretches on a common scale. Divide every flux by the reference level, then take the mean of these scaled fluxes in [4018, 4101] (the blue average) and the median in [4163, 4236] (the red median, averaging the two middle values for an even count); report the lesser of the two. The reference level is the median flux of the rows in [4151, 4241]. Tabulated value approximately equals 0.94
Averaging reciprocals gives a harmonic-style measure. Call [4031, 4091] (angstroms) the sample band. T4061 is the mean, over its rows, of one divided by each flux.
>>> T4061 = 0.0327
